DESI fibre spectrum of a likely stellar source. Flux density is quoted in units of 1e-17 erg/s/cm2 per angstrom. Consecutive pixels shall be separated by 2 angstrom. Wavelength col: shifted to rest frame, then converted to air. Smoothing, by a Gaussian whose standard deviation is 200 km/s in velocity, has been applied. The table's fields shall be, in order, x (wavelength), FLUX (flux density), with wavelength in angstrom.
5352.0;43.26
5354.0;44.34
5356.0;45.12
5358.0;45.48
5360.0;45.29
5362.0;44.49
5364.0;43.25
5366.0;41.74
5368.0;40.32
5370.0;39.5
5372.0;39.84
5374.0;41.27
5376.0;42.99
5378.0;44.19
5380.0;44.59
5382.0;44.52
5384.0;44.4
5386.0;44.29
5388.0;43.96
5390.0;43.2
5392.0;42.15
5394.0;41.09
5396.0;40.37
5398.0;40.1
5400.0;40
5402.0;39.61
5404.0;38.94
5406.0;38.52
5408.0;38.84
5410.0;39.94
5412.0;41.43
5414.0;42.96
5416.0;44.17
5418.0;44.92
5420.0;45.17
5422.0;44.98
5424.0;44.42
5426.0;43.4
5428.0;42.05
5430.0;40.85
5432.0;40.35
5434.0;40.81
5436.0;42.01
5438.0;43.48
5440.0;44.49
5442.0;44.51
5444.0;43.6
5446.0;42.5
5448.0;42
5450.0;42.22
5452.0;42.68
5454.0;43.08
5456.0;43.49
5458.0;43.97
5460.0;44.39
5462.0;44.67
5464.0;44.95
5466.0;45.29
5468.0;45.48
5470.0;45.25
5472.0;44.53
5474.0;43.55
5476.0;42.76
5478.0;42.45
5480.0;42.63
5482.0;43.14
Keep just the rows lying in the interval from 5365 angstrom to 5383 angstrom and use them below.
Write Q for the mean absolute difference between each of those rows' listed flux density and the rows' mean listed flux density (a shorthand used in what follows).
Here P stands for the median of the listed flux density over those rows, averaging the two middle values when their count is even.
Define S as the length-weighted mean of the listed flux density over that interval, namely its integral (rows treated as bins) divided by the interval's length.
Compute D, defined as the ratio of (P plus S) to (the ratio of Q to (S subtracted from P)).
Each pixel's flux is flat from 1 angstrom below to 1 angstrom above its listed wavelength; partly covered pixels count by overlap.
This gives -18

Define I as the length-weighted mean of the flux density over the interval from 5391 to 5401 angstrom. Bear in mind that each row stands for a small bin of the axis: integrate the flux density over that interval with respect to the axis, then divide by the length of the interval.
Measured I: 40.7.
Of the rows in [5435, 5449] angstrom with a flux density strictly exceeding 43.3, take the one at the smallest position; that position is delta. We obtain 5438.0 angstrom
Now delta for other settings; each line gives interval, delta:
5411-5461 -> 5416.0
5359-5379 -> 5360.0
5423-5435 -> 5424.0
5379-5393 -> 5380.0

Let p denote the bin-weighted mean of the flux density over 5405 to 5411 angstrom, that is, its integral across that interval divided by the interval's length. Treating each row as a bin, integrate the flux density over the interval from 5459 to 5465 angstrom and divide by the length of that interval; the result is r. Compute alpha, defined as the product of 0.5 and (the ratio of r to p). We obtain 0.57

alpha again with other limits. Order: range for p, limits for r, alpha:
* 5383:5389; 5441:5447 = 0.49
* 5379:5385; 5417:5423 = 0.51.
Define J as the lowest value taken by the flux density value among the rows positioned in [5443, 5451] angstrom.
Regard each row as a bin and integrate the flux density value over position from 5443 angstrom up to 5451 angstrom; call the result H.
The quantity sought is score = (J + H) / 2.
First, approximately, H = 341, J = 42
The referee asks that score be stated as 191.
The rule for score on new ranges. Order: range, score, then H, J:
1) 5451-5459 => 195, 346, 42.68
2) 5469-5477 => 197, 352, 42.76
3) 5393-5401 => 182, 323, 40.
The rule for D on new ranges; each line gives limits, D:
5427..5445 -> -25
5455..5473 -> 0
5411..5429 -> 35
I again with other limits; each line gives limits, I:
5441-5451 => 43.0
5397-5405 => 39.7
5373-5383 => 43.5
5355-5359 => 45.3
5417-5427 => 44.6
